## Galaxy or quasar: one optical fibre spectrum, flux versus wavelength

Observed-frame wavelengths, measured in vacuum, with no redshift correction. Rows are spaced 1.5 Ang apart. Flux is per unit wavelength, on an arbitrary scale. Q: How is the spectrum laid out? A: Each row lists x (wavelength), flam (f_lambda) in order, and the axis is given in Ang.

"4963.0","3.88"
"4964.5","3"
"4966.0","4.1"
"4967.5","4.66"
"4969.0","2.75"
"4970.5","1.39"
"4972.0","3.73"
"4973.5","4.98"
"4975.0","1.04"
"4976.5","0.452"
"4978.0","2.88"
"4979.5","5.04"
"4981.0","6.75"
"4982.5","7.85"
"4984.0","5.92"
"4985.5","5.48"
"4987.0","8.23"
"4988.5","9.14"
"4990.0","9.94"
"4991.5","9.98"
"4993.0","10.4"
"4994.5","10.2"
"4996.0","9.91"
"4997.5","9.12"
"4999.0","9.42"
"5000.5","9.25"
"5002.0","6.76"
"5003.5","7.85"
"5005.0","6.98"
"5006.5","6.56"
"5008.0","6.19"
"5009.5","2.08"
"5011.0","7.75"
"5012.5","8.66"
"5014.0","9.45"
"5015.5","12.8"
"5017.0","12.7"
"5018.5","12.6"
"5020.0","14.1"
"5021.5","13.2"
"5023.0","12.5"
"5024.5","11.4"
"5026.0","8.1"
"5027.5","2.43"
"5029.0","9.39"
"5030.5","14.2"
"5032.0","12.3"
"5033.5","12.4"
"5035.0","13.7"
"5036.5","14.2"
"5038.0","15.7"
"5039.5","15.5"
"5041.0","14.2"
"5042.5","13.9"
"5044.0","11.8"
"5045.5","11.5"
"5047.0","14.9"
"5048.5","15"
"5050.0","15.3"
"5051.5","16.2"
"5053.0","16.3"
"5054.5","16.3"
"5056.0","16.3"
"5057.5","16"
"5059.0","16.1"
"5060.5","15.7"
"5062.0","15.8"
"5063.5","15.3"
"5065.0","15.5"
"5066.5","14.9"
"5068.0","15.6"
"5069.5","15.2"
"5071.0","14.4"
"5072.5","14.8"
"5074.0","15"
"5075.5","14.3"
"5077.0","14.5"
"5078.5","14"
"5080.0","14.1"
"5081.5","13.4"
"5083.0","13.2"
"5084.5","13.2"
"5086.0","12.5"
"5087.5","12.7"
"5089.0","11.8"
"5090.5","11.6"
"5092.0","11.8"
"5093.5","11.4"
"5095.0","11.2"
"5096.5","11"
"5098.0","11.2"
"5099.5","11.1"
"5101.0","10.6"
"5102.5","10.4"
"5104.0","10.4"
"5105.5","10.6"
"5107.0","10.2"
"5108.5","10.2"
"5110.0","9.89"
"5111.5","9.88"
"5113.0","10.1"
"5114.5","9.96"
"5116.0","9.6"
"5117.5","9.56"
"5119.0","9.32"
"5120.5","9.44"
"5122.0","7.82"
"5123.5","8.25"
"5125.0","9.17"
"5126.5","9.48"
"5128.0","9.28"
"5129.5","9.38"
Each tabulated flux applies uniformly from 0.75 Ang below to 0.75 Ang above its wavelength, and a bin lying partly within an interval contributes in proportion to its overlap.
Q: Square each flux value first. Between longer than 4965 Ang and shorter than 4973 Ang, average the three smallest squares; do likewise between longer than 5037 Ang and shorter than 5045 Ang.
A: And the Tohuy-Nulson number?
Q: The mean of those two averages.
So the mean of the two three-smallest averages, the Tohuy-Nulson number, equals 93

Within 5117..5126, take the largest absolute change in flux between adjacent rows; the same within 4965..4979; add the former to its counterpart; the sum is 5.6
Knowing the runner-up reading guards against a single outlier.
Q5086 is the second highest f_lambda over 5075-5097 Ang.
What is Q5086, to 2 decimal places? 14.30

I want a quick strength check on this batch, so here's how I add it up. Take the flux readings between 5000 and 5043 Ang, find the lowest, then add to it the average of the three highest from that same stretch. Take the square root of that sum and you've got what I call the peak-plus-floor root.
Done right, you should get 4.1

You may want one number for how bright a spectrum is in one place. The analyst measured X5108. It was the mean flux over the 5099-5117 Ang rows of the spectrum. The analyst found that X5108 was 10.2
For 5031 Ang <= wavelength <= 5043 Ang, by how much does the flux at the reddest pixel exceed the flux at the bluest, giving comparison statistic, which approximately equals 1.6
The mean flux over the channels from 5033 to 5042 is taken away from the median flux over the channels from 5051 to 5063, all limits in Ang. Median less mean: 2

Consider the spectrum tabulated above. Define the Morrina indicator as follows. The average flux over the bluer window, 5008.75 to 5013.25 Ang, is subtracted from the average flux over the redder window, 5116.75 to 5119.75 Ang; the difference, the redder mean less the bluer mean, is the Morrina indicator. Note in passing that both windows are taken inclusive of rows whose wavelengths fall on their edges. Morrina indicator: 3.3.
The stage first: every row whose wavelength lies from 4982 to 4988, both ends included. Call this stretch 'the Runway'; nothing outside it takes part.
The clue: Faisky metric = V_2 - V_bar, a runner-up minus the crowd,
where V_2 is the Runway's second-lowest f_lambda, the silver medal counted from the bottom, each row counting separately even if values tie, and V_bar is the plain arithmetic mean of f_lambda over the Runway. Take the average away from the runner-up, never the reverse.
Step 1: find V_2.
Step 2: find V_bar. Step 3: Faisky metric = -1.0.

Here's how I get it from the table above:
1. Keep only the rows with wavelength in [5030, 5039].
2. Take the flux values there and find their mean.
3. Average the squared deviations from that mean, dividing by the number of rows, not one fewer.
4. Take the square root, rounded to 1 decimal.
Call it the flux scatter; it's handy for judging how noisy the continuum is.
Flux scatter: 1.2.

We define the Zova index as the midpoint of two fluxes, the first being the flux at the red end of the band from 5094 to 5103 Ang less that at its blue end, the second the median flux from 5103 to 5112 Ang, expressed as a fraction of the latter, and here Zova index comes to 0.461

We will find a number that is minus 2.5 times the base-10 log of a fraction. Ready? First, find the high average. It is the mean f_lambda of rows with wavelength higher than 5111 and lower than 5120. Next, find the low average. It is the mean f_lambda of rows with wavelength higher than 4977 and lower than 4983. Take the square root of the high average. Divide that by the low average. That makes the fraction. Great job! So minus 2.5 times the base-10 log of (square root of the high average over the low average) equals 0.6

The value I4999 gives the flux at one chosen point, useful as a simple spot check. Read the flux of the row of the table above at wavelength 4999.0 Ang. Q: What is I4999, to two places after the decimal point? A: 9.42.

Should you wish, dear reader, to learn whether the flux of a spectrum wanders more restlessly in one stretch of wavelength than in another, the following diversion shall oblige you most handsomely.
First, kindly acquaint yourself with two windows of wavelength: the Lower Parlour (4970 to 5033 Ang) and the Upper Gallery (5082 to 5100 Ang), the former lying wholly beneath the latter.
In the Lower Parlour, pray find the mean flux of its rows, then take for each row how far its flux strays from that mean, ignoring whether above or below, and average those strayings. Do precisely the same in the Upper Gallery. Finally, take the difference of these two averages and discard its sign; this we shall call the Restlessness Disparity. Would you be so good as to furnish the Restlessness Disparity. 2.2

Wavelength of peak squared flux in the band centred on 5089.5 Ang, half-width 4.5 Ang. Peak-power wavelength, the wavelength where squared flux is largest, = 5087.5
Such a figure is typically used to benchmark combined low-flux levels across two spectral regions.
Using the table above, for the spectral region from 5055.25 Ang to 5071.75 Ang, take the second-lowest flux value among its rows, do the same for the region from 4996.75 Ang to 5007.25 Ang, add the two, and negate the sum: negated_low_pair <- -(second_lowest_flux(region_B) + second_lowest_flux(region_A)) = -21.7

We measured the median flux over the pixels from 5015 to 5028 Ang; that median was 12.6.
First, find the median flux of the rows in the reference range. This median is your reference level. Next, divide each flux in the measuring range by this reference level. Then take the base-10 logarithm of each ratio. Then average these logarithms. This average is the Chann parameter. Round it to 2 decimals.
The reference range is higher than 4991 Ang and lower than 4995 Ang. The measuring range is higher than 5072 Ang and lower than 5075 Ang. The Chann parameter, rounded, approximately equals 0.16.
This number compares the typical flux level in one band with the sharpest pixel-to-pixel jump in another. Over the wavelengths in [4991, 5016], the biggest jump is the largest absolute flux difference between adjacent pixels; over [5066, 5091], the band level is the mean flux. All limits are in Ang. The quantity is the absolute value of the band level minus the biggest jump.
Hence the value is 8.2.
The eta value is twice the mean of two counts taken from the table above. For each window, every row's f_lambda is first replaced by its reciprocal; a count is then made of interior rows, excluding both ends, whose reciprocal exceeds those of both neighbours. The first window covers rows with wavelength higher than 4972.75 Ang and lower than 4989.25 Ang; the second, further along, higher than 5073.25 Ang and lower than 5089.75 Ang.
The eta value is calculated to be 5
